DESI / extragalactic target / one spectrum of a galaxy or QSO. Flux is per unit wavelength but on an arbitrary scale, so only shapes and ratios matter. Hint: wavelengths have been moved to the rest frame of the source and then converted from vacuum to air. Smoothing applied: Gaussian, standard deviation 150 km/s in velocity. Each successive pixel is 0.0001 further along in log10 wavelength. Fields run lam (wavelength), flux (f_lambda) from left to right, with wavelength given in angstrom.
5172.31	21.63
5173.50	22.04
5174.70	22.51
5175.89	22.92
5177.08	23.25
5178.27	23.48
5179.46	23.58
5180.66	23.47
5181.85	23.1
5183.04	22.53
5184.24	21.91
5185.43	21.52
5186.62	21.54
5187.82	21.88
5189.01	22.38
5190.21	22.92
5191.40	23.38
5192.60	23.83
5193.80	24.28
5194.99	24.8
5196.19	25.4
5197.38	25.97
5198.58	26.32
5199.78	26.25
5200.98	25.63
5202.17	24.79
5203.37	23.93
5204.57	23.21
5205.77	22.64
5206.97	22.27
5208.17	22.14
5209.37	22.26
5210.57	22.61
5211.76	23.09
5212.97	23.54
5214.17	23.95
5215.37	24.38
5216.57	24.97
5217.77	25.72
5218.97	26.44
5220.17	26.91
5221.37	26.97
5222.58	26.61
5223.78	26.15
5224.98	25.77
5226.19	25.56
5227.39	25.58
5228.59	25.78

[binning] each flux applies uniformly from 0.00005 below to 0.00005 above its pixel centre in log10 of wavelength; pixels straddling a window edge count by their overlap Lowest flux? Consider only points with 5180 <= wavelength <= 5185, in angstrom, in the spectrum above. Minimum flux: 21.91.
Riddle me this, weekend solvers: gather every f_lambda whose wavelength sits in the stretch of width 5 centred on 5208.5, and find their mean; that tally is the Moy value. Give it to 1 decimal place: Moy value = 22.3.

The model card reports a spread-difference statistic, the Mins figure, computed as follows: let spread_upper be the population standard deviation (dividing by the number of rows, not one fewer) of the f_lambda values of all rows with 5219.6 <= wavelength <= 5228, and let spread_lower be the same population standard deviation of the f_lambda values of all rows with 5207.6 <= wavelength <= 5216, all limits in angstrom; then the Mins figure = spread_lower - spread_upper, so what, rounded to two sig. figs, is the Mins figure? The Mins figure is 0.23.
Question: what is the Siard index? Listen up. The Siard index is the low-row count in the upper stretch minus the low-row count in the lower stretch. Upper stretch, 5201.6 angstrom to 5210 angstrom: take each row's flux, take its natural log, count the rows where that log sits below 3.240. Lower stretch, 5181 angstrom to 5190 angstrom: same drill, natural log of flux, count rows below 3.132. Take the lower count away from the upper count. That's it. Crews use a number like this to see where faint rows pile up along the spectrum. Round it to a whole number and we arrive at 1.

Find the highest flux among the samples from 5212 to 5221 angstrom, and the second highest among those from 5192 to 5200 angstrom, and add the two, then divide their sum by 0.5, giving 106.3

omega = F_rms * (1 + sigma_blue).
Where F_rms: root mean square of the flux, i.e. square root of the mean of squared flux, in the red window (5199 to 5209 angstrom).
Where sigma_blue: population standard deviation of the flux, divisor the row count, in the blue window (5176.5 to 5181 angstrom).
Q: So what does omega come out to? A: 27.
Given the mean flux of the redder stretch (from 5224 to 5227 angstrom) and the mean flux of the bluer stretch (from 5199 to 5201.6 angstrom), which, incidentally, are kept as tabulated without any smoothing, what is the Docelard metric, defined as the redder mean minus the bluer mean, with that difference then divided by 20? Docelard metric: -0.01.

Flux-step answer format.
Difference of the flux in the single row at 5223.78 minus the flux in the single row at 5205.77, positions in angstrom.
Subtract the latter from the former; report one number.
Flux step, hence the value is 3.5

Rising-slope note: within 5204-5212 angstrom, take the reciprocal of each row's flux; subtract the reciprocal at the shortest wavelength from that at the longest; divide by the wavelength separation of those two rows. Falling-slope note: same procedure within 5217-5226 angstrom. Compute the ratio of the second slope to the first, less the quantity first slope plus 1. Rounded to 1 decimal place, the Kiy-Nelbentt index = -1.3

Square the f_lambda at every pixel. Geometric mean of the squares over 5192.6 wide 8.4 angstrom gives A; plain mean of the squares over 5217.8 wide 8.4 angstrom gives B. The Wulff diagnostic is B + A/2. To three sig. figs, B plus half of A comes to 942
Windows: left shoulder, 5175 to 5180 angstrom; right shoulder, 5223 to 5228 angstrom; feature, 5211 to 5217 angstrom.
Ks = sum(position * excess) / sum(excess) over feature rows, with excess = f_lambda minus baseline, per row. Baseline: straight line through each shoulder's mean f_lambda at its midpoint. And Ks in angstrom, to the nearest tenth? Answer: 5213.4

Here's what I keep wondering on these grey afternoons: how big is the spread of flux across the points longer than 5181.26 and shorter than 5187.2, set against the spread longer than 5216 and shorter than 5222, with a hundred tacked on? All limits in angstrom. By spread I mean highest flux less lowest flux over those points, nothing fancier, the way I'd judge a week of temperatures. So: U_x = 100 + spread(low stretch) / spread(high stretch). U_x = 101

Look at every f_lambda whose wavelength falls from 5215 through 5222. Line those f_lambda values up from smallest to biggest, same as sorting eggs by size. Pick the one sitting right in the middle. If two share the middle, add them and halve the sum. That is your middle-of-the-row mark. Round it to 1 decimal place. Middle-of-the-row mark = 26.1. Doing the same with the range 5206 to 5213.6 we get 22.4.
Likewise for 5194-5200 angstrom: 26.0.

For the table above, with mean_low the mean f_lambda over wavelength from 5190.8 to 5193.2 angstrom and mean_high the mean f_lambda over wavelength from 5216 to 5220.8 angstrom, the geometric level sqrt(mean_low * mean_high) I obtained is 24.8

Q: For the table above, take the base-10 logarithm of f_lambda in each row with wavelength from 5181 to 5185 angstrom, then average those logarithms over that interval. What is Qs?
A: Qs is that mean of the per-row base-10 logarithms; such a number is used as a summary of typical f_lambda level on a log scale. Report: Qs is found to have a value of 1.35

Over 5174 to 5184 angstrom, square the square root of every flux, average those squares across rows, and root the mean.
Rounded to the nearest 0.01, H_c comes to 4.81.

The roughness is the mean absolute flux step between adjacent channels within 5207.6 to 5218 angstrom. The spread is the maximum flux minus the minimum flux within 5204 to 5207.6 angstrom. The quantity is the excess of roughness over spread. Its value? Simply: -0.5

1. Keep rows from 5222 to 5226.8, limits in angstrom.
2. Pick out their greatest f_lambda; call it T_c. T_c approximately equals 26.61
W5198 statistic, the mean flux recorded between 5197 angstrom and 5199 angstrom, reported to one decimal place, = 26.1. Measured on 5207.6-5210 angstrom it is 22.2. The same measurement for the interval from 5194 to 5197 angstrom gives 25.1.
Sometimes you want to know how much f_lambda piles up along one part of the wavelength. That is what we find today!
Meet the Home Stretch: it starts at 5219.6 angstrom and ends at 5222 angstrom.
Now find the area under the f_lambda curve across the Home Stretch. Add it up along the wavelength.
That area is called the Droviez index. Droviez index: 65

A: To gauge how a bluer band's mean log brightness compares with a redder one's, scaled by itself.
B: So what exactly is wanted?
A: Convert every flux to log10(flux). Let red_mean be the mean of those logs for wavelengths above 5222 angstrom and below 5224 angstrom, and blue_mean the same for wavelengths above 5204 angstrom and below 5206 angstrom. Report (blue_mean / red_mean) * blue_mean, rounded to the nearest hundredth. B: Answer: 1.30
